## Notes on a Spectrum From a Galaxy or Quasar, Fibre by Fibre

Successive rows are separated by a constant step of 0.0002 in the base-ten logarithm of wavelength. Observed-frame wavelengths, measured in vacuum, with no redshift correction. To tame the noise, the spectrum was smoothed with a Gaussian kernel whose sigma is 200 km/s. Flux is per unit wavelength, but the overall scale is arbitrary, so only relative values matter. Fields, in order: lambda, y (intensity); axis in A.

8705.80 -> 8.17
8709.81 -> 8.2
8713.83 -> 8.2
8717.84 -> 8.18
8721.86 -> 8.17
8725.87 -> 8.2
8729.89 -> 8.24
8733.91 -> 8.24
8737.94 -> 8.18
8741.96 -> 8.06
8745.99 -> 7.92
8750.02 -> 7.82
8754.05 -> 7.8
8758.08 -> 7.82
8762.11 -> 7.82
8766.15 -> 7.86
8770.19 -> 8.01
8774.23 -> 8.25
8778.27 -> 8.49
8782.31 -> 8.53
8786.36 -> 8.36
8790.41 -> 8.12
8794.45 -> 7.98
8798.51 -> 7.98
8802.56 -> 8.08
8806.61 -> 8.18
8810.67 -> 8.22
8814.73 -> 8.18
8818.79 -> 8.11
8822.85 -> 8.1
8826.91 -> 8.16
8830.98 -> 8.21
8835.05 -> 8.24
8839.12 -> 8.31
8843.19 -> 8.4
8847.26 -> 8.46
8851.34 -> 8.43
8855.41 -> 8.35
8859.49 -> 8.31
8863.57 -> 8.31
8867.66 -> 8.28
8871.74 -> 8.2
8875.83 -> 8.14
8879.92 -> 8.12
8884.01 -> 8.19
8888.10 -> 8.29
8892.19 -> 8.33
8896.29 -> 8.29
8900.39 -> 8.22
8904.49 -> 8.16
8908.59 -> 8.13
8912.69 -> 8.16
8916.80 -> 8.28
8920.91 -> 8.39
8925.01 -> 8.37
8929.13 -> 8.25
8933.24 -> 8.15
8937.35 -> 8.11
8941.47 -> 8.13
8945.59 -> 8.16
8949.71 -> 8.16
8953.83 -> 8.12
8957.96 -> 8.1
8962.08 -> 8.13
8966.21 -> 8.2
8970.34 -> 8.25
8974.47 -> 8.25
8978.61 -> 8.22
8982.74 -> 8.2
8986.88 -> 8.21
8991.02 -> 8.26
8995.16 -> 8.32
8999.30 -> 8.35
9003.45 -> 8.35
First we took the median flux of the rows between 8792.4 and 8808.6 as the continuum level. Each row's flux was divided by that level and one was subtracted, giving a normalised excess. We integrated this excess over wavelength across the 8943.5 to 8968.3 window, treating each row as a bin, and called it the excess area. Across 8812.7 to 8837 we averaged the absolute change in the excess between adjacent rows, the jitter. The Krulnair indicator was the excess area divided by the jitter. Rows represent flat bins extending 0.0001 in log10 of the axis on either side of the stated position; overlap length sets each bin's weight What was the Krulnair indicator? 65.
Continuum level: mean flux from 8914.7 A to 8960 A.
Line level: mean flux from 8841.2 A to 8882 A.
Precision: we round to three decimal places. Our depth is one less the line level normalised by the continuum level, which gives -0.012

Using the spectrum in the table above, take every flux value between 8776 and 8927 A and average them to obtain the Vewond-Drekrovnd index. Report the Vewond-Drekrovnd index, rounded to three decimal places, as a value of 8.245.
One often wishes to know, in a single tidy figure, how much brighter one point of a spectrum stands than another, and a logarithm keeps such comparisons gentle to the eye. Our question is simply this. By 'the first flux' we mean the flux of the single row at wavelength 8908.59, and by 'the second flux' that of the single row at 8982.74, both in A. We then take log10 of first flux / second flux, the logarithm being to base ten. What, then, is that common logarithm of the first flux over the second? -0.004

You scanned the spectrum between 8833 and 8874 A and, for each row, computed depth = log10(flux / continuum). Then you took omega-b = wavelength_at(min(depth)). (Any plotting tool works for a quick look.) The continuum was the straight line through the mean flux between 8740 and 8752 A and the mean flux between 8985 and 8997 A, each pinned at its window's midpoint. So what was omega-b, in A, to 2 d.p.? 8871.74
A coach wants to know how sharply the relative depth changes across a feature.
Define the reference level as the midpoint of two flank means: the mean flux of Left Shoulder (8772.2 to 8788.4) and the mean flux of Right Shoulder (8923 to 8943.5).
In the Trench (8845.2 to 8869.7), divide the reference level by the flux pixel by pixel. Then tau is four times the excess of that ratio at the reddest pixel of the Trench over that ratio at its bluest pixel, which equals 0.085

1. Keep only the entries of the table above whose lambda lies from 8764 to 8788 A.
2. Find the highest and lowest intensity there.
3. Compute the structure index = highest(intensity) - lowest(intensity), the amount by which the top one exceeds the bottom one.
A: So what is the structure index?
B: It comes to 0.67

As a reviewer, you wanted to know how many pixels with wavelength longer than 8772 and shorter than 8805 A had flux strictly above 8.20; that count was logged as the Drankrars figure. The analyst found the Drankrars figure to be 4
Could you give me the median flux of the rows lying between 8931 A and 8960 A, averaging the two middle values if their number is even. 8.13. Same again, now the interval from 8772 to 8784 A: 8.49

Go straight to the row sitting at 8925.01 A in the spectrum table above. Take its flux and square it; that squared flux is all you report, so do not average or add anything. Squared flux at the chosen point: 70.1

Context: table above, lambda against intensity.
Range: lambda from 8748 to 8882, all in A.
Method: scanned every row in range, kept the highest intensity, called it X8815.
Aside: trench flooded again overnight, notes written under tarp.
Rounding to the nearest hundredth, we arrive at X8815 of 8.53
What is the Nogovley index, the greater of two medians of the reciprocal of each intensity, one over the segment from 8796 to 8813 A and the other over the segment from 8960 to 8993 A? 0.123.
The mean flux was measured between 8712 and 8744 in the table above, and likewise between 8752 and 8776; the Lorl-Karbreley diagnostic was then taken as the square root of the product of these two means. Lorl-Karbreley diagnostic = 8.05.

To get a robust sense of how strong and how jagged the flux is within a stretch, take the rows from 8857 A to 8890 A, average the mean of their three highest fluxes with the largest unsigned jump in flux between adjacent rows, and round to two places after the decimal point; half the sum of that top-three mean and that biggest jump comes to 4.20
